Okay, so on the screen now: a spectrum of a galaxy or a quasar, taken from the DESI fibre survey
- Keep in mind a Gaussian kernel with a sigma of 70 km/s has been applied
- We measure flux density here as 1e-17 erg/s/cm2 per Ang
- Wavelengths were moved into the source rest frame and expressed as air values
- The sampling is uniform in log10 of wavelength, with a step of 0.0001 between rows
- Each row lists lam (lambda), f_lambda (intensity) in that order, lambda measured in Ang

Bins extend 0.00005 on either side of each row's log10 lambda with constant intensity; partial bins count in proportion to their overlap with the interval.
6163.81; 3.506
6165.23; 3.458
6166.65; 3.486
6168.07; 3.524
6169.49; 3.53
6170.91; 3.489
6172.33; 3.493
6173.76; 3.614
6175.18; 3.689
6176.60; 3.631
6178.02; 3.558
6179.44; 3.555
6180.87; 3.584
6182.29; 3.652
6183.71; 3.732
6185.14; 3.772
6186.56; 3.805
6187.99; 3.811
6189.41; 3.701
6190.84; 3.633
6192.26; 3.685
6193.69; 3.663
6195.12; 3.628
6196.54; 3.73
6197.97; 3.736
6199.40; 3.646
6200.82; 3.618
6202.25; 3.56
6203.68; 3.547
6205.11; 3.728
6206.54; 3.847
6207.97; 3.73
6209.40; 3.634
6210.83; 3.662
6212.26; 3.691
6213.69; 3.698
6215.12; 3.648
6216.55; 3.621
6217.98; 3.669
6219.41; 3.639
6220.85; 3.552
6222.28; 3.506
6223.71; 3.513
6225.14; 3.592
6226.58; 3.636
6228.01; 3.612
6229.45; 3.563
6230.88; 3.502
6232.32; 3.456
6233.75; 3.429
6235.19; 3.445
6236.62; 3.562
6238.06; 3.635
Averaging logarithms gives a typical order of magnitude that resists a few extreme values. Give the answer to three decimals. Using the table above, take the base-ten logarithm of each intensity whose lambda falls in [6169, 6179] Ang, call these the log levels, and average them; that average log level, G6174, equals 0.553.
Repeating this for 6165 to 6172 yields 0.544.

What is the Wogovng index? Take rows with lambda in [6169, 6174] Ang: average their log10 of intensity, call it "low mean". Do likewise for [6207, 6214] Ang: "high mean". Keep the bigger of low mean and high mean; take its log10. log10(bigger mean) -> -0.247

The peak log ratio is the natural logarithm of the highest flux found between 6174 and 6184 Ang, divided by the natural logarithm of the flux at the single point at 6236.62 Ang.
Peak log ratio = 1.04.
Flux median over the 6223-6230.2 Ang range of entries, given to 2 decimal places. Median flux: 3.59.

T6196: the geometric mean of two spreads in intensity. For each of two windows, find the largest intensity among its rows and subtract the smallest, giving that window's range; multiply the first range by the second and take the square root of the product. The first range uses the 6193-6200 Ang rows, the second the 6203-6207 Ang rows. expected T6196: 0.180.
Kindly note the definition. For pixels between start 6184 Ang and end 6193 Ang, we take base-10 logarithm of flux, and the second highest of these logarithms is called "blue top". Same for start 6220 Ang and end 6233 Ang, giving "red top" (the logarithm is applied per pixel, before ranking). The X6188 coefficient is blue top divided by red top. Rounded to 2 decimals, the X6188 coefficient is 1.04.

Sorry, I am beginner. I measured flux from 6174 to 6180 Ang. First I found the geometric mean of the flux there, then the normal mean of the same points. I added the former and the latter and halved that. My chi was 3.61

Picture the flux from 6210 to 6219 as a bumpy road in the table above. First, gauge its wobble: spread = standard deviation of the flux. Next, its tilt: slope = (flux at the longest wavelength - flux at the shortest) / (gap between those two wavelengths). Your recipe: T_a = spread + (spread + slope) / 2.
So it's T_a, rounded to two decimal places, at 0.04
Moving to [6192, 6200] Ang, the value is 0.06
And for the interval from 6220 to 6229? 0.08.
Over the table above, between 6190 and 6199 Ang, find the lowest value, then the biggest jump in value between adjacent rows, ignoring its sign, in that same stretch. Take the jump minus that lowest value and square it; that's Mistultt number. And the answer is 12.4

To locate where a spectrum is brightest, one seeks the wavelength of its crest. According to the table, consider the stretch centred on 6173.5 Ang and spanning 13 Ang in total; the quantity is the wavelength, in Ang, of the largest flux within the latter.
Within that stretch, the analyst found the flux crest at 6175.18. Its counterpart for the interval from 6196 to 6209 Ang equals 6206.54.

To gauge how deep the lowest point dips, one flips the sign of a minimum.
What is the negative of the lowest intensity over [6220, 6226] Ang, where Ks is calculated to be -3.51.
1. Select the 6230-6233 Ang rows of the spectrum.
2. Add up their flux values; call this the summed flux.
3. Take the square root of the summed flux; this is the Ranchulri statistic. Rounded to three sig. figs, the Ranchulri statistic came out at 2.64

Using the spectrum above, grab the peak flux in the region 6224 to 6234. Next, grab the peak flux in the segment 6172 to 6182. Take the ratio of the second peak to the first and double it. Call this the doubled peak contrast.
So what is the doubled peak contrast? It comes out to 2.03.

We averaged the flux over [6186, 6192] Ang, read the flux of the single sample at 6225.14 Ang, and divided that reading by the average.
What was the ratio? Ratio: 0.96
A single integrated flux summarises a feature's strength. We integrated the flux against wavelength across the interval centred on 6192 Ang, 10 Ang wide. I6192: 37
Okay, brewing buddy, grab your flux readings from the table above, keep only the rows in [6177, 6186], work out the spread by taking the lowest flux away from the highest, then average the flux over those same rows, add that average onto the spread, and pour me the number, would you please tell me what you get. 3.86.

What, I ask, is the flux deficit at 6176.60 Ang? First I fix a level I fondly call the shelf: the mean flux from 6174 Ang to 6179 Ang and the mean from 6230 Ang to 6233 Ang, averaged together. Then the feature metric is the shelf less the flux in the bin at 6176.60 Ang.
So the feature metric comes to -0.08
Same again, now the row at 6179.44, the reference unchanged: 0.00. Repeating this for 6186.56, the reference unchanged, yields -0.25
